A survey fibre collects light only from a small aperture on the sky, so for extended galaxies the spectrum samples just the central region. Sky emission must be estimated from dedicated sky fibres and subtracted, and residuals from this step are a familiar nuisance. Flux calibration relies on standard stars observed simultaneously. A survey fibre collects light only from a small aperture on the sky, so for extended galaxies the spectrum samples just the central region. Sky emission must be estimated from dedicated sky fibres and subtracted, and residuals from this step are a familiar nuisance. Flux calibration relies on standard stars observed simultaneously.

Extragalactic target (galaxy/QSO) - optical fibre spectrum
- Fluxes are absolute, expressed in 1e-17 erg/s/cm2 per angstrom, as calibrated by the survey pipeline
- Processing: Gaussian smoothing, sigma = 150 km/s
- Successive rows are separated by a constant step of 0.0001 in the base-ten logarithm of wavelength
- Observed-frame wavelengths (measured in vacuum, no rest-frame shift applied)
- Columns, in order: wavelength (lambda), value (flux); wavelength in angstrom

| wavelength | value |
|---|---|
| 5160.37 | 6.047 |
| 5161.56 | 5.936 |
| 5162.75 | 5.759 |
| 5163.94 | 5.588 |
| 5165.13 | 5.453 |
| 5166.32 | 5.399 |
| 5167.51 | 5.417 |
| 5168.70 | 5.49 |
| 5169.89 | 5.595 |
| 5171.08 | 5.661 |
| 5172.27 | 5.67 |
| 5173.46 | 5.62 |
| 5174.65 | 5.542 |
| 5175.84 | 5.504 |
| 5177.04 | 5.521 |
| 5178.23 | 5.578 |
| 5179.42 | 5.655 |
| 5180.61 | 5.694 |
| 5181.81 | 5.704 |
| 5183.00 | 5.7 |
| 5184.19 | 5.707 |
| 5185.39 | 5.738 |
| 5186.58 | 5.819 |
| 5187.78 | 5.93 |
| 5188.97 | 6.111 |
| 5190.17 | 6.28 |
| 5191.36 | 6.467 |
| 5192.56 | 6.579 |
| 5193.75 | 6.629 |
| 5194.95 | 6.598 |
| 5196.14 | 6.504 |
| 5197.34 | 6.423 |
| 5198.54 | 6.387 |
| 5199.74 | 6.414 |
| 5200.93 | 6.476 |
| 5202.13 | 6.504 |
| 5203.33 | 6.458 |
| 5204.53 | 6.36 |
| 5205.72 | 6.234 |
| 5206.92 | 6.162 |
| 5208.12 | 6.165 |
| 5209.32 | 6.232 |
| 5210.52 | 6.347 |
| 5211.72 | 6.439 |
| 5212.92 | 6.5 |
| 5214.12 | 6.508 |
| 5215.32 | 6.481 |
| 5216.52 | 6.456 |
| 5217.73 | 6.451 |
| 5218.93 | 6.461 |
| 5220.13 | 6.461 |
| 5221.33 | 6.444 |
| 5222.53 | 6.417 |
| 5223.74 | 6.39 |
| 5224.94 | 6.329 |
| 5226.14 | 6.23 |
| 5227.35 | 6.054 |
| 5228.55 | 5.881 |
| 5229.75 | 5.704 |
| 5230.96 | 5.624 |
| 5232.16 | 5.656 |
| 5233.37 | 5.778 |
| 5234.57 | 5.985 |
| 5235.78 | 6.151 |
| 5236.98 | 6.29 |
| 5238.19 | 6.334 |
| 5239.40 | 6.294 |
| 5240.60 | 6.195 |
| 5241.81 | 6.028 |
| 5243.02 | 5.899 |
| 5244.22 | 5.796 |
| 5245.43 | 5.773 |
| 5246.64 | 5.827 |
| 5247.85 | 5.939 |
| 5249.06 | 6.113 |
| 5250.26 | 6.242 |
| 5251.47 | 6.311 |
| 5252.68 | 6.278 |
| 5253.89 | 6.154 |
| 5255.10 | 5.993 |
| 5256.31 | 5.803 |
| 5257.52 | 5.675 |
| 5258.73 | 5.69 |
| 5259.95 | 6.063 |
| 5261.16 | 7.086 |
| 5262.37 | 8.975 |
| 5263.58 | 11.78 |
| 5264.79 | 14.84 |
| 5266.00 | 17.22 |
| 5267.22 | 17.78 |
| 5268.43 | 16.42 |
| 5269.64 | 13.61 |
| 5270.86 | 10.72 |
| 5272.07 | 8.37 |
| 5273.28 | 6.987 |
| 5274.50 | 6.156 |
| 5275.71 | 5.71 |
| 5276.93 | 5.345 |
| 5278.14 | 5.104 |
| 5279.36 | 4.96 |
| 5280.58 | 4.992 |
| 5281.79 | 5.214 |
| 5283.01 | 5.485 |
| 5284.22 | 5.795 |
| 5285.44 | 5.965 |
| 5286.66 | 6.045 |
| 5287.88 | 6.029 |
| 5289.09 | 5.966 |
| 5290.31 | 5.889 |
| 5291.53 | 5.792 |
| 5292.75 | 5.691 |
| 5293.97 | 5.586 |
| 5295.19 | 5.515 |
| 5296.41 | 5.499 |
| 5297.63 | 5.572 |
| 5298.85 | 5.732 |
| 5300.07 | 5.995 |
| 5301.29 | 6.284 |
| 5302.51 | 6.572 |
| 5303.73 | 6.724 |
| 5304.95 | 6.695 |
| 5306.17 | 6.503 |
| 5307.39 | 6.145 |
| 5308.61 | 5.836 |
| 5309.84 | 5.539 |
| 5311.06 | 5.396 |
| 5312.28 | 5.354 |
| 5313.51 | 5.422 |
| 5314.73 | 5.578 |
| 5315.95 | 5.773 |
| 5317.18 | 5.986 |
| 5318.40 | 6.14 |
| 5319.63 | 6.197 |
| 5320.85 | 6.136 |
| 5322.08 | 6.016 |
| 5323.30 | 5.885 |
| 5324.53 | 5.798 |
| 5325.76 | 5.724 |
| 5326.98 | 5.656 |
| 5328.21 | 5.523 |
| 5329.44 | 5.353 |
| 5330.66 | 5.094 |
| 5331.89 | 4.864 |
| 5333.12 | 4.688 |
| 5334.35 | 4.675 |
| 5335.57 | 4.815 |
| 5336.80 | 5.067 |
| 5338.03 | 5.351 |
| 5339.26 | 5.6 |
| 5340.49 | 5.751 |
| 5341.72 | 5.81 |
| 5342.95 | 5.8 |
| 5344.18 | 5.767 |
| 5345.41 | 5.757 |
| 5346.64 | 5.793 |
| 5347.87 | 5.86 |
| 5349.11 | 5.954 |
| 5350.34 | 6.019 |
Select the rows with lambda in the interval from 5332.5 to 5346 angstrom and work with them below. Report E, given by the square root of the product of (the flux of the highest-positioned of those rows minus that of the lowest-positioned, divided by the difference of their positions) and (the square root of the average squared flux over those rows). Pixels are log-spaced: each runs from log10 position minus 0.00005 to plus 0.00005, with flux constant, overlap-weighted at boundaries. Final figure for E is 0.68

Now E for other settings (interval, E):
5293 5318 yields 0.32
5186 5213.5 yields 0.41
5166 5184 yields 0.32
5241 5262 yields 0.58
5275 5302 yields 0.36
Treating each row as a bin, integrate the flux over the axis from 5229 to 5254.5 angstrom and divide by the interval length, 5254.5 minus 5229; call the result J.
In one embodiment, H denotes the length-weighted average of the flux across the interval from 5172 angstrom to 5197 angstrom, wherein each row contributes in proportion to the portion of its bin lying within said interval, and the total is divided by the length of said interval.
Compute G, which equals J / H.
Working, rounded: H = 5.94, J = 6.02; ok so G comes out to 1.01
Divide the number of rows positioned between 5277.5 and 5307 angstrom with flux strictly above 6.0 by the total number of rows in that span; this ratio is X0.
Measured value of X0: 0.3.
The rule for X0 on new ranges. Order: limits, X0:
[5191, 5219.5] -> 1.0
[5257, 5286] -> 0.5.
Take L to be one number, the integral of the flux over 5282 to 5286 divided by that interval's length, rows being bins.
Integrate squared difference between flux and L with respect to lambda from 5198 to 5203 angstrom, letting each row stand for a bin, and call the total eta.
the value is 2.9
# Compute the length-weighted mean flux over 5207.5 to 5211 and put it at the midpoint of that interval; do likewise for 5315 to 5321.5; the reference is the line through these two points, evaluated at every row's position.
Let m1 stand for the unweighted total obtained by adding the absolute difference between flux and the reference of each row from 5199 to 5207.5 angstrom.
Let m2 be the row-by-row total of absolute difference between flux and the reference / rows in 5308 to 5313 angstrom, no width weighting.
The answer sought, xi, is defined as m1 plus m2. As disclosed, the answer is 3.0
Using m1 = 1.0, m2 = 2.0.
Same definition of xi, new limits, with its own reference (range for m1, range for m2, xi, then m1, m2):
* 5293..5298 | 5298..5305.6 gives 4.6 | 2.1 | 2.5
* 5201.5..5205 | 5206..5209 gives 0.7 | 0.6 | 0.2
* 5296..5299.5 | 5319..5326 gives 2.3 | 1.4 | 0.9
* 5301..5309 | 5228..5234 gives 5.2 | 2.8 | 2.3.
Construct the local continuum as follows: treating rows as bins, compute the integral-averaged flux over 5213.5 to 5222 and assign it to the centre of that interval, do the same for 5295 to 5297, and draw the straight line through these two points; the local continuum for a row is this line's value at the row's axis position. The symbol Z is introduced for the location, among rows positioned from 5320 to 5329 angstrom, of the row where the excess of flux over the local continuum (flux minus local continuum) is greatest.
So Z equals 5320.85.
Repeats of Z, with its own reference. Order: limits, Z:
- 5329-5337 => 5329.44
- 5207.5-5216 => 5214.12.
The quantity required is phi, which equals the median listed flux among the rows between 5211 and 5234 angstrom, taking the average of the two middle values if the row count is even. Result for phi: 6.42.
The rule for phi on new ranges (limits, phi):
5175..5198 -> 5.82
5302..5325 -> 5.99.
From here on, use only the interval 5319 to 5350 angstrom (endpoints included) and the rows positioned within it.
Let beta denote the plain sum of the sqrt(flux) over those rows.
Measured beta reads 59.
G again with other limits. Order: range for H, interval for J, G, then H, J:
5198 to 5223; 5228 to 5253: 0.94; 6.40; 6.00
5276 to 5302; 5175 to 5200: 1.07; 5.64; 6.03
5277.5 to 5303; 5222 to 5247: 1.06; 5.69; 6.03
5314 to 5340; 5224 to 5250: 1.09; 5.52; 6.00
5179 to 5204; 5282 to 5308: 0.96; 6.18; 5.96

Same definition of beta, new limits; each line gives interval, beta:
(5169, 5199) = 61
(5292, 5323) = 61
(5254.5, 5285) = 71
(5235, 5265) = 65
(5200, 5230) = 63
